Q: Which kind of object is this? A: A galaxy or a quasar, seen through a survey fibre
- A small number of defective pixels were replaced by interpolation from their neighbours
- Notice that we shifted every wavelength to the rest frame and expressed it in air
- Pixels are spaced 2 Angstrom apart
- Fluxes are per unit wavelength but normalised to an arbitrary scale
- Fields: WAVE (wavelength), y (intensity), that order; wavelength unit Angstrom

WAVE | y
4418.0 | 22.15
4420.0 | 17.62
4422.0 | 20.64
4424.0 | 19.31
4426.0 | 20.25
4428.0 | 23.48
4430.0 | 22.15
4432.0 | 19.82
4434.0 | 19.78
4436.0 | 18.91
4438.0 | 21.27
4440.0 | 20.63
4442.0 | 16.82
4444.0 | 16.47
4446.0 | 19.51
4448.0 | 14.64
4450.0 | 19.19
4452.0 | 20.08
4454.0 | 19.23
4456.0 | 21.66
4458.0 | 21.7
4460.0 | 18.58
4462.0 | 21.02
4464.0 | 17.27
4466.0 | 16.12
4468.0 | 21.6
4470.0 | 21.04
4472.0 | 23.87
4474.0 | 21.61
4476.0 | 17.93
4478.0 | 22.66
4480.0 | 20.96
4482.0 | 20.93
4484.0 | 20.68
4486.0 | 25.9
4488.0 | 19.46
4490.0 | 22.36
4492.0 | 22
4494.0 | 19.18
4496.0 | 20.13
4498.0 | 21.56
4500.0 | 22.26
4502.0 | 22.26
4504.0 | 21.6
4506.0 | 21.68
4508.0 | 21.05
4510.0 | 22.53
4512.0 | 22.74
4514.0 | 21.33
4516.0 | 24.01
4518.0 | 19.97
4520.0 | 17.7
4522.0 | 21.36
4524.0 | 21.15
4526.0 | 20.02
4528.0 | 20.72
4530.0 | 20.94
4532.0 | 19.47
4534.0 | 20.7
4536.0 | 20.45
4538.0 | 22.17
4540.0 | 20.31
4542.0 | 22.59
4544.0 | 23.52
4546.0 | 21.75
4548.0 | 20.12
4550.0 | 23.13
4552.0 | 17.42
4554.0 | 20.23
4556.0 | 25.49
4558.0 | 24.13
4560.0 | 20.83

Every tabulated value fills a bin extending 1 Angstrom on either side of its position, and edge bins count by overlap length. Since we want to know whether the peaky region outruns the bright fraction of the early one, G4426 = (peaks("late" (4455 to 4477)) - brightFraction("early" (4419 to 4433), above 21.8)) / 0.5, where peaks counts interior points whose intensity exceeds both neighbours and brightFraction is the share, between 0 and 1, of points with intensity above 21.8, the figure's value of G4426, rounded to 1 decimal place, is 7.4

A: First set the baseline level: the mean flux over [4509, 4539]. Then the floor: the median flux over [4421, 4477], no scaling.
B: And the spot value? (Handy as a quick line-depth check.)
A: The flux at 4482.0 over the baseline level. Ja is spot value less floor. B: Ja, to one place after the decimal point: -19.0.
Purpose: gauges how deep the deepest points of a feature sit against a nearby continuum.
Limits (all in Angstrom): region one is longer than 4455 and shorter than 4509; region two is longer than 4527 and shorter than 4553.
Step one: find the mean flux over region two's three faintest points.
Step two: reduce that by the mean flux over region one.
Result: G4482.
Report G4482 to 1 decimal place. -2.0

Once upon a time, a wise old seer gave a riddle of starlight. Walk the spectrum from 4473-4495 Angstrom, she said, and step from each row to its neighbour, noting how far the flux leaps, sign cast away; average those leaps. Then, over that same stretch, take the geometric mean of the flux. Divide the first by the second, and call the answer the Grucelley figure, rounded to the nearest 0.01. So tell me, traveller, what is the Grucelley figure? 0.13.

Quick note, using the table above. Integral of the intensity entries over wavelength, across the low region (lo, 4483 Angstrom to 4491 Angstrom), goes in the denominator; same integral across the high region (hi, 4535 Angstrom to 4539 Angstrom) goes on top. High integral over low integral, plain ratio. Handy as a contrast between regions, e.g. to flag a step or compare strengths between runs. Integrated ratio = 0.48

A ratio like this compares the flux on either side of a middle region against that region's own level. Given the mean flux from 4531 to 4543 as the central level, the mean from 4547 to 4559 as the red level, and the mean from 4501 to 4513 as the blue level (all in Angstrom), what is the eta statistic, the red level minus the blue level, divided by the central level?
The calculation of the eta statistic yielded -0.011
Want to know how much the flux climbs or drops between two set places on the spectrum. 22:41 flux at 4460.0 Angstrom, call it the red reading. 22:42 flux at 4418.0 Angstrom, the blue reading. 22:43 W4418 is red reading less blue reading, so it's -3.6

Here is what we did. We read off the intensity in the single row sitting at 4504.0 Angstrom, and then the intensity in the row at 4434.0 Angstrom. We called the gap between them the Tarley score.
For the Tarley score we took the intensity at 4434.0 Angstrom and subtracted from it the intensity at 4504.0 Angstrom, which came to -2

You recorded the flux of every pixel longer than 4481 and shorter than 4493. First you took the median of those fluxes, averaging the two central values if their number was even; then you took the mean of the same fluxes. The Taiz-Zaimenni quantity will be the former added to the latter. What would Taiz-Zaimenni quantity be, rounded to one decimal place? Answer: 43.4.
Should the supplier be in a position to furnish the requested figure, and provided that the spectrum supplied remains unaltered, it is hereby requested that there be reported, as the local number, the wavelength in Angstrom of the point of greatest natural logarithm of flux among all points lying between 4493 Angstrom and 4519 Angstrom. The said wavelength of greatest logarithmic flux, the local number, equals 4516.0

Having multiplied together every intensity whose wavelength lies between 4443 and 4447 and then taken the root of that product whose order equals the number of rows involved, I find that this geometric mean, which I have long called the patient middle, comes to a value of 17.9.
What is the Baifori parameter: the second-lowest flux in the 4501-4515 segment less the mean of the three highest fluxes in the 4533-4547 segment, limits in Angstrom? -1.4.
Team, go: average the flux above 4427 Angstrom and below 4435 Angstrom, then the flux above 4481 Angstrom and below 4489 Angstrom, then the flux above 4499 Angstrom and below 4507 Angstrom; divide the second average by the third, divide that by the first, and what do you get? 0.0465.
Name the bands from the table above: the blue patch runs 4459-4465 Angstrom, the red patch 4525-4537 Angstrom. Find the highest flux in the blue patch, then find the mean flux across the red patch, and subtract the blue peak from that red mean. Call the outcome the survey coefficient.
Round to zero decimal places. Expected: -1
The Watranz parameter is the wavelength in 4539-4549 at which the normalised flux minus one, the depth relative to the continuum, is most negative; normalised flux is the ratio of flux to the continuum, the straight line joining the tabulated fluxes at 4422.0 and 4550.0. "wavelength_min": 4548.0 Angstrom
